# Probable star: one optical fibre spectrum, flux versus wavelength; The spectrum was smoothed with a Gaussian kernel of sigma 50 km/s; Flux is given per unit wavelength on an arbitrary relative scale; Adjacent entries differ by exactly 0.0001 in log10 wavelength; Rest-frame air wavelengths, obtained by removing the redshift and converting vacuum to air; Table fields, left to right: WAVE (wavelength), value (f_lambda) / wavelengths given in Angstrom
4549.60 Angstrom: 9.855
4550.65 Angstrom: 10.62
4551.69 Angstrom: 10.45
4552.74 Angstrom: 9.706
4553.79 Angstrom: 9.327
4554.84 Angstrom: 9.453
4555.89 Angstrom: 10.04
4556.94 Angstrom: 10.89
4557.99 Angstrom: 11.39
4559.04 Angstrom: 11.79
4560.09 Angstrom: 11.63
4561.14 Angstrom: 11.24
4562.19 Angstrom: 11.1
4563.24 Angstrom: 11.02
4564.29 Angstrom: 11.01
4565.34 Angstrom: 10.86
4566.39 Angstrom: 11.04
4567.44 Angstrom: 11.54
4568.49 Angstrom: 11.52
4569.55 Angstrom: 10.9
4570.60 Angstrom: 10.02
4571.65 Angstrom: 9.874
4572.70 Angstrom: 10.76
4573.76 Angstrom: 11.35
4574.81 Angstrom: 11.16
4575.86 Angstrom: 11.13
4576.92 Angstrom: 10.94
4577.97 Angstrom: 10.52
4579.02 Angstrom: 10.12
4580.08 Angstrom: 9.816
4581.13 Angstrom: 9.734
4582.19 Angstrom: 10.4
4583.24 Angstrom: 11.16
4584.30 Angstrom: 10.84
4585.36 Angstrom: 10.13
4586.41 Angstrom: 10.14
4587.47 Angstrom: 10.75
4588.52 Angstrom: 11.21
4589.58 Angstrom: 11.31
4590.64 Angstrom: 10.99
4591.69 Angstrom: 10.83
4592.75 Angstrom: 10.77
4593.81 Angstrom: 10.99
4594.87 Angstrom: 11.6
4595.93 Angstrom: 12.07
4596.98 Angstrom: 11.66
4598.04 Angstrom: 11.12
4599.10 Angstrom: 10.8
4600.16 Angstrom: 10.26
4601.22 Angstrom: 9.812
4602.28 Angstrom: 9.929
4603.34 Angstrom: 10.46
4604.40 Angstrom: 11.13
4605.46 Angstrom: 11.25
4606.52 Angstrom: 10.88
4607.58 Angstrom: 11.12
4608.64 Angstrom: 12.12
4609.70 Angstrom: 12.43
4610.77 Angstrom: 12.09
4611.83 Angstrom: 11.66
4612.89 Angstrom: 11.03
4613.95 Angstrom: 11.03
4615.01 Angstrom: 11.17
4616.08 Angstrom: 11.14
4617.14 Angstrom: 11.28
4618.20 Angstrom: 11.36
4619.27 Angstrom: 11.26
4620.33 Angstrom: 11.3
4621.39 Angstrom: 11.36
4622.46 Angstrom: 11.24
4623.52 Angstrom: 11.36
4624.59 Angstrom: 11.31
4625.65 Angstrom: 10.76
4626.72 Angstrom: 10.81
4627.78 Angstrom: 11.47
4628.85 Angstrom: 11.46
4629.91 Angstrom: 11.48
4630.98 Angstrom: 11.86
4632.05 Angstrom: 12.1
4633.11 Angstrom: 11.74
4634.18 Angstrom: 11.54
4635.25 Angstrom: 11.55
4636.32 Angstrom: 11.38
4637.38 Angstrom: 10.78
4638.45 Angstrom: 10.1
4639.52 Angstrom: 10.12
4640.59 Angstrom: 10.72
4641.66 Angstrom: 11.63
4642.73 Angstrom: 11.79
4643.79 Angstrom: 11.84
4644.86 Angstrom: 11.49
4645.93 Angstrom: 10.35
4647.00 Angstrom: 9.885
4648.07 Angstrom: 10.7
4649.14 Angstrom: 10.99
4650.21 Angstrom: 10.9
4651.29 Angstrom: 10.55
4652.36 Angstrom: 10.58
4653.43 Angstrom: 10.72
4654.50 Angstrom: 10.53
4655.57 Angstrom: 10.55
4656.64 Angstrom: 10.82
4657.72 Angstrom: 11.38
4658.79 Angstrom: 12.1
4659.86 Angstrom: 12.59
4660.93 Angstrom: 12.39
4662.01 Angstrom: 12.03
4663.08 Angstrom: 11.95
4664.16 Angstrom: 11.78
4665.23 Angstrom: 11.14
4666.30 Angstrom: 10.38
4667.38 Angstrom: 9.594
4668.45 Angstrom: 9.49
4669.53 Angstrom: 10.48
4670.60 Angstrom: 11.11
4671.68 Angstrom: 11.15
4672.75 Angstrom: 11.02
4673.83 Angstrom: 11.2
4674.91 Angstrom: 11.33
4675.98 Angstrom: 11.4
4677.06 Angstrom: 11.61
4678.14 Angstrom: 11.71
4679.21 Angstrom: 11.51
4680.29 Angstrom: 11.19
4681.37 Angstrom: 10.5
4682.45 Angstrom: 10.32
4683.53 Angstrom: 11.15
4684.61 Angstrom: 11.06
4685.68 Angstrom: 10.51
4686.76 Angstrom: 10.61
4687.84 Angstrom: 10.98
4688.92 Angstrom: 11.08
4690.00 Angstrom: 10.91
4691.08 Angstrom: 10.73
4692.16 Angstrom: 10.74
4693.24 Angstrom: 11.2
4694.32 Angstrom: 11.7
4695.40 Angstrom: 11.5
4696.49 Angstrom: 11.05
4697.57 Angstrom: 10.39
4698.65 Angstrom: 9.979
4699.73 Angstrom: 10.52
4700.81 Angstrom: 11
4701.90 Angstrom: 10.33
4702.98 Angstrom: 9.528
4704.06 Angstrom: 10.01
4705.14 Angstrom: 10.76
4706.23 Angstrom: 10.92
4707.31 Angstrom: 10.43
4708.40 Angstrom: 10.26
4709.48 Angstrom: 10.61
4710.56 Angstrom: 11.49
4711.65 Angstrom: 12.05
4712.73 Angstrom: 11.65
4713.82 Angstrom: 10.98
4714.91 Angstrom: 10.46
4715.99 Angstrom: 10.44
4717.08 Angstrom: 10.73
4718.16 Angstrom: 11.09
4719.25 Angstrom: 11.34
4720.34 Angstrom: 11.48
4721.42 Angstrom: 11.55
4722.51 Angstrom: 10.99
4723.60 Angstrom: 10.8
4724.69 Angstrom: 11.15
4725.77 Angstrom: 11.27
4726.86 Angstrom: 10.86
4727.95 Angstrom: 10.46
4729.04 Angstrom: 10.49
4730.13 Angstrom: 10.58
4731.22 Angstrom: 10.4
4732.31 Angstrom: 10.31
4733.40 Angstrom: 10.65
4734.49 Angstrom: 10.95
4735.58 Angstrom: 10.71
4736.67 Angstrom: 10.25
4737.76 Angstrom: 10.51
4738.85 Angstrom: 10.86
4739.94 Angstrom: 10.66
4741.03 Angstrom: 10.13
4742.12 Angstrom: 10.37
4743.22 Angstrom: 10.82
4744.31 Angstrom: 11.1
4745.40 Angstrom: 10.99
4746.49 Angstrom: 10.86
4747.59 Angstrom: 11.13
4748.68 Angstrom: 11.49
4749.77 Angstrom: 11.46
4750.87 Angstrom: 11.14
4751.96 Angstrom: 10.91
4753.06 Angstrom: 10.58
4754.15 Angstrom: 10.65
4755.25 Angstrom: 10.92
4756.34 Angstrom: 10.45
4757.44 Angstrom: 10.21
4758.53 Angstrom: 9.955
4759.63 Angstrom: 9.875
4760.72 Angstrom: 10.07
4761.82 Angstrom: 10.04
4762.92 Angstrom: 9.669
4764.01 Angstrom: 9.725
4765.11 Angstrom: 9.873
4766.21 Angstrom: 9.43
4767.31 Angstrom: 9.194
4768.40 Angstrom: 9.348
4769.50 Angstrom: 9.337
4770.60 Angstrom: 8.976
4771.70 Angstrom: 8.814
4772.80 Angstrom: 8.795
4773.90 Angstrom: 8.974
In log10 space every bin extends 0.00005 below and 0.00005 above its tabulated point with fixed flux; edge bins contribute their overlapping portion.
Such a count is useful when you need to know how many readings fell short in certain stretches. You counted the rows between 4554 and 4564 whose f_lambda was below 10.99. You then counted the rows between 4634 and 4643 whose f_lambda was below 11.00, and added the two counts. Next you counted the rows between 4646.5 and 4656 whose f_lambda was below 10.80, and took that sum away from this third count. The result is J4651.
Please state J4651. 0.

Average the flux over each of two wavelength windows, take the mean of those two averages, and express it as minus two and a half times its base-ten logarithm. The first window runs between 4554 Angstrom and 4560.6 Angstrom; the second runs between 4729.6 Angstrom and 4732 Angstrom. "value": -2.57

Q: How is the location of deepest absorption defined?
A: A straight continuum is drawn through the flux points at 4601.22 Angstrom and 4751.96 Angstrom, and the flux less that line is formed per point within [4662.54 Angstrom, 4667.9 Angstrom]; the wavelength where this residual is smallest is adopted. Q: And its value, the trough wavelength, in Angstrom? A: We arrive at 4667.38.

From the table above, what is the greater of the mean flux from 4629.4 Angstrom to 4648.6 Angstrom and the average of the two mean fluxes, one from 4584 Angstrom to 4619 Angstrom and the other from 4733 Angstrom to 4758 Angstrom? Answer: 11.17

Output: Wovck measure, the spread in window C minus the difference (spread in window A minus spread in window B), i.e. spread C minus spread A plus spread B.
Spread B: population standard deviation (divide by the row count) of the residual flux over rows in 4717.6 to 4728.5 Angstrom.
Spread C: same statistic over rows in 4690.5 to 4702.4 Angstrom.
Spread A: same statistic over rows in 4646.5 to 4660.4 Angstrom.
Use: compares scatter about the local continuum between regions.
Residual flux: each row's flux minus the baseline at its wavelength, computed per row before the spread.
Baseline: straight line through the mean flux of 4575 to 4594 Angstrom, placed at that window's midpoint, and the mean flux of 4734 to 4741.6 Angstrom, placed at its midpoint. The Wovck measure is 0.12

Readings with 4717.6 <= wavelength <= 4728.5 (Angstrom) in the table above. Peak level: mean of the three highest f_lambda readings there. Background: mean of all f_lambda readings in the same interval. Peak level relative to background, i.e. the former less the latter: 0.4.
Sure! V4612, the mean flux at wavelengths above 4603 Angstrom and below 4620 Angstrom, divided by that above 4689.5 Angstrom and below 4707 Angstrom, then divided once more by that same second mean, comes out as 0.099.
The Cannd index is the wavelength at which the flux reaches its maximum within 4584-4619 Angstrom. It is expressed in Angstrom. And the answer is 4609.70 Angstrom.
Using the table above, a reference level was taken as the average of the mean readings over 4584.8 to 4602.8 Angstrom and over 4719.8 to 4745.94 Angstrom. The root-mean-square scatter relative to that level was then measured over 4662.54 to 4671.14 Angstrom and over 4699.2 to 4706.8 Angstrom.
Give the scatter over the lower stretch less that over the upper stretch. 0.25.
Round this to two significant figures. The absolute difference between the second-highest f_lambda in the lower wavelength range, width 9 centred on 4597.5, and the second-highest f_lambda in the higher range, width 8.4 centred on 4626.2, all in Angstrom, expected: 0.19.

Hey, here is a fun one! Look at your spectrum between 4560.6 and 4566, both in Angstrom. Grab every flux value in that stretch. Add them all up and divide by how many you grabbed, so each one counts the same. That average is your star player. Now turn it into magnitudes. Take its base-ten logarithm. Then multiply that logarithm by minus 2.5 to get -2.61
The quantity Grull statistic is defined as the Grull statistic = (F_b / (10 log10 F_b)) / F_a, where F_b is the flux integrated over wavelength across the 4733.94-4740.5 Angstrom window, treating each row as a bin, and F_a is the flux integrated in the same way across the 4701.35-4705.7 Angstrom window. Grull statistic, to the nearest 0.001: 0.086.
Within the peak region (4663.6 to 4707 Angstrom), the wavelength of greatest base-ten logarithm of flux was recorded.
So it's 4664.16 Angstrom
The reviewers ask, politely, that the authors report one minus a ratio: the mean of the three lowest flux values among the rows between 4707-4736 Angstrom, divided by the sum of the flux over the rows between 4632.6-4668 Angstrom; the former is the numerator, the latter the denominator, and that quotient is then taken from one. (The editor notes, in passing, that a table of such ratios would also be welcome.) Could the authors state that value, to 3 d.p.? 0.972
